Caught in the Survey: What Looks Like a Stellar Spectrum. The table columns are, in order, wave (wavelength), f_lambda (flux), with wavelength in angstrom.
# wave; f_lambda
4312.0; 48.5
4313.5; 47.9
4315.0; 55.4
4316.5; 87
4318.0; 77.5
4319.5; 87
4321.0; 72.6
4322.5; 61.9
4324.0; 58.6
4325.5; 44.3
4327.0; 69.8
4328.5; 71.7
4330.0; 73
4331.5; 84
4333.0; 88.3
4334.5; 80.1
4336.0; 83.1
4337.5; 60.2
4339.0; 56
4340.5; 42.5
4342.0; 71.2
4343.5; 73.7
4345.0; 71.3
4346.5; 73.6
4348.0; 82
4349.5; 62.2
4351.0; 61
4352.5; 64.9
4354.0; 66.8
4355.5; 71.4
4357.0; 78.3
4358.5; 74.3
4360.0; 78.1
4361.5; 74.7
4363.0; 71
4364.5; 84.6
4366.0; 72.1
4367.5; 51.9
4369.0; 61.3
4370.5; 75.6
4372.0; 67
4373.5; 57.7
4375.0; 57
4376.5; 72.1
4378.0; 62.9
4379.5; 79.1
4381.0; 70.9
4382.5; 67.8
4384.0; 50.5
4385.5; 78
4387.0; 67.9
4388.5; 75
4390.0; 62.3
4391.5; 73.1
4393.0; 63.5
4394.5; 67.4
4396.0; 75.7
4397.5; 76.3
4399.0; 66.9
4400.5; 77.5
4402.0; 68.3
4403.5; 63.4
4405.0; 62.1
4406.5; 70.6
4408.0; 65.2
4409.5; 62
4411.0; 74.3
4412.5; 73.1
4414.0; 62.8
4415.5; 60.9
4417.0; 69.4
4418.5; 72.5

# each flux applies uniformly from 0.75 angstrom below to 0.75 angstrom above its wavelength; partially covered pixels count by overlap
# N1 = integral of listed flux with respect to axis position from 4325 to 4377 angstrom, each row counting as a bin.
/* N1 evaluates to 3611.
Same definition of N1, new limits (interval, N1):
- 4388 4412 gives 1655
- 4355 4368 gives 954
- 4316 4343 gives 1900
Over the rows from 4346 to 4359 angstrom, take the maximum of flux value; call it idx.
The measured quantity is 82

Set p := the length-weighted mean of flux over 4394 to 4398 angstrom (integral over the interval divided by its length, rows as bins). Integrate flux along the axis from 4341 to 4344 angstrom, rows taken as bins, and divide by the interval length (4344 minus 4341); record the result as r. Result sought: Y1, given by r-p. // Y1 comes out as -3.4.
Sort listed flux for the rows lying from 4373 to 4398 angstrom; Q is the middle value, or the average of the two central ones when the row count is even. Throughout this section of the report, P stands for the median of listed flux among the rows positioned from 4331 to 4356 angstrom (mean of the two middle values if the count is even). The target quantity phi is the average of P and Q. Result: 69.6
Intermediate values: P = 71.3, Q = 67.9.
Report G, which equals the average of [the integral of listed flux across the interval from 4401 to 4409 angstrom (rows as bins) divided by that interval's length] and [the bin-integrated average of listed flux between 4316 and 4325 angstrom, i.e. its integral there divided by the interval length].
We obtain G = 69.5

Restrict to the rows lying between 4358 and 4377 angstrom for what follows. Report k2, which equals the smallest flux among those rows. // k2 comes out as 51.9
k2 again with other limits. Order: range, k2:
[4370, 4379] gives 57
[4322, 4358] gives 42.5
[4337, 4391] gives 42.5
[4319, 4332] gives 44.3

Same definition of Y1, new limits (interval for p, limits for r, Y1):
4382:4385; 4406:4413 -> 8.8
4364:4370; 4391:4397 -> 3.0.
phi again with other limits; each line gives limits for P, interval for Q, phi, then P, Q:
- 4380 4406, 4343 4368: 70.0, 67.9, 72.1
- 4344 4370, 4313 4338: 72.0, 71.4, 72.6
